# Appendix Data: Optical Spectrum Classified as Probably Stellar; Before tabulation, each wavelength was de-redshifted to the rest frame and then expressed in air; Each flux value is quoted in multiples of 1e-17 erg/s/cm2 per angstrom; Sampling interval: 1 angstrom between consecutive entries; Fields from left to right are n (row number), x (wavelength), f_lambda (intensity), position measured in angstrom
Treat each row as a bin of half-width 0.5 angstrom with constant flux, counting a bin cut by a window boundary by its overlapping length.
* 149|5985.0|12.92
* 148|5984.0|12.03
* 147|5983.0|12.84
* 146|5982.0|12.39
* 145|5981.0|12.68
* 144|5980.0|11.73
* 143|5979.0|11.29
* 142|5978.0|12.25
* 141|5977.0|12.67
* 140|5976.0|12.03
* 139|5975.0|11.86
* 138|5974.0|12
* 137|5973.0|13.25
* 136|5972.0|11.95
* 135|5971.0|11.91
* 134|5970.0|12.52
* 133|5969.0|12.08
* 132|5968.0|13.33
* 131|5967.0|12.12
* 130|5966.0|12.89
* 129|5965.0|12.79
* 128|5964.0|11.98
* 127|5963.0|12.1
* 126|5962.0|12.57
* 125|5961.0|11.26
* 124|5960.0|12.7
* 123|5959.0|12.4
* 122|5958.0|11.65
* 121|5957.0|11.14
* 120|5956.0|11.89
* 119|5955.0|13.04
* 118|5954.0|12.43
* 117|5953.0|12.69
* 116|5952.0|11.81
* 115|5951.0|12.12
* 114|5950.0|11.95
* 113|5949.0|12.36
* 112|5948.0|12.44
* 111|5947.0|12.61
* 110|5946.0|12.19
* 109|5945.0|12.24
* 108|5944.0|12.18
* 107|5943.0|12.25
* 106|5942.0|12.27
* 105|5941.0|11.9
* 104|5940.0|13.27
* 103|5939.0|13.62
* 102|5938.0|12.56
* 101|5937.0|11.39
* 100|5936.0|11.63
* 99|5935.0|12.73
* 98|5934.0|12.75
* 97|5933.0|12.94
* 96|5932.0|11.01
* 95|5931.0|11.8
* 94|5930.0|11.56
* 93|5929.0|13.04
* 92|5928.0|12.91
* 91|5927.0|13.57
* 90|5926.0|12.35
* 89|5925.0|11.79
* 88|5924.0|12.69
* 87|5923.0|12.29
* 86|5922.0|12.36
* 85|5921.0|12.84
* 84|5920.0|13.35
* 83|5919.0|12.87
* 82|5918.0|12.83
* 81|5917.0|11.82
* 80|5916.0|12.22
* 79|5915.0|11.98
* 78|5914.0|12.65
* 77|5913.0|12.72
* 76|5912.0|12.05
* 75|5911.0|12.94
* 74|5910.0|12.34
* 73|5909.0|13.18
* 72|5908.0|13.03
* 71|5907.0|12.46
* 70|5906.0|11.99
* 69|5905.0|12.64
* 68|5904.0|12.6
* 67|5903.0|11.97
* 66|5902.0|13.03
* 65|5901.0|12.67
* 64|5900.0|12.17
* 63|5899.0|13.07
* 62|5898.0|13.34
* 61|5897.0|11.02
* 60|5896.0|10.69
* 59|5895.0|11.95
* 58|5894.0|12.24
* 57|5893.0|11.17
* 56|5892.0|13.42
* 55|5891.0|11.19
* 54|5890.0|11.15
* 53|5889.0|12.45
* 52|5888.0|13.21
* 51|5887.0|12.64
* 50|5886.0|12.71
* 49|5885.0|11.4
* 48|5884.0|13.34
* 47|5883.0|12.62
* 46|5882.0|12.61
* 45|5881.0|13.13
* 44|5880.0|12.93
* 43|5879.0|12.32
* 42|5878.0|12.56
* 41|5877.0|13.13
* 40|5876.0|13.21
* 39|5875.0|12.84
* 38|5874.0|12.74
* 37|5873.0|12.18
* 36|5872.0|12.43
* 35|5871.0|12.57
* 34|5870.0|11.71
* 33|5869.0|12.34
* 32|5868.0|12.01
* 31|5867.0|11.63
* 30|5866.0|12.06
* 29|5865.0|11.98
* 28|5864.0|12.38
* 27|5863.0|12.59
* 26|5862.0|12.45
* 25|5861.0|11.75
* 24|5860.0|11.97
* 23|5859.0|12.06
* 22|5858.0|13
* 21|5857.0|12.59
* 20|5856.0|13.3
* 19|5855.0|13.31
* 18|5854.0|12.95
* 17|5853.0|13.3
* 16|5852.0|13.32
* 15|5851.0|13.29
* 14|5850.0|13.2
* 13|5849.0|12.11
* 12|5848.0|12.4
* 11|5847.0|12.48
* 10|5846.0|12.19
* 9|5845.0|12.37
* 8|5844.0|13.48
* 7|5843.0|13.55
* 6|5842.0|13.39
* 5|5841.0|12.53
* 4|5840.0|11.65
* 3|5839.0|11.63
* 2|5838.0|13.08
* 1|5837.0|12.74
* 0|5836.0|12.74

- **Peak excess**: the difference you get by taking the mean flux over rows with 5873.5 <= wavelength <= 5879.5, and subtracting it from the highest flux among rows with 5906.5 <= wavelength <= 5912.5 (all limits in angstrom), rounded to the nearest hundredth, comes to 0.38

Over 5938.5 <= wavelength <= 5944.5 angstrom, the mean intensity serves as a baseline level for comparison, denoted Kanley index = 12.6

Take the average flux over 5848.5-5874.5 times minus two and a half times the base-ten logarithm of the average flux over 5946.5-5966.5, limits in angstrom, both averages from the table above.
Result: -34.0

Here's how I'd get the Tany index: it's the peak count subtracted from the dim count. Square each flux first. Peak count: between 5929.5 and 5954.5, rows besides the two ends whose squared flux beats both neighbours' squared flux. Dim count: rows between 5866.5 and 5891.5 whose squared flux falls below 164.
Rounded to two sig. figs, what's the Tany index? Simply 10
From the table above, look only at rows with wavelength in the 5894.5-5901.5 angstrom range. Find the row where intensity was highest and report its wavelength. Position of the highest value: 5898.0 angstrom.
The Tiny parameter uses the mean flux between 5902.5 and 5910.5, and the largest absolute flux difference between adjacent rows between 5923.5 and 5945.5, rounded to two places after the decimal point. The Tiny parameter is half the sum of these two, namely 7.23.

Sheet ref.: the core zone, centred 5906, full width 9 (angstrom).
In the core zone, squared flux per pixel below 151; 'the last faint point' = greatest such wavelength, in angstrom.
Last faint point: 5906.0 angstrom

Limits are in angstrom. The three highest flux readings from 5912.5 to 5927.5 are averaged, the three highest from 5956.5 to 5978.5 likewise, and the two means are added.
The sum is 26.4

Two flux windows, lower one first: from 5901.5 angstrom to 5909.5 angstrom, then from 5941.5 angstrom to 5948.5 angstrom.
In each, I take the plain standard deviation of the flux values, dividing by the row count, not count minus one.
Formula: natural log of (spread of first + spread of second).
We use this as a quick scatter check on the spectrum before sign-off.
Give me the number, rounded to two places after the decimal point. -0.55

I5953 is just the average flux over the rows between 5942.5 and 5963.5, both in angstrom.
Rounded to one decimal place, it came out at 12.2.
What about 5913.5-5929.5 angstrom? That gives 12.6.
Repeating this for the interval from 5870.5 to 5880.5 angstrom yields 12.7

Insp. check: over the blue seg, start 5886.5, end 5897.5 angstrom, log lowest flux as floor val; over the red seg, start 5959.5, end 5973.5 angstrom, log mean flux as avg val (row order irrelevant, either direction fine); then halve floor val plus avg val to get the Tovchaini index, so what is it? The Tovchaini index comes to 11.5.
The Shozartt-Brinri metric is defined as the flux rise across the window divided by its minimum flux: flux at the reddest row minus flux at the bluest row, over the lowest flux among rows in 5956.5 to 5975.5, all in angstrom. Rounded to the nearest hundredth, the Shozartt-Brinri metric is 0.06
